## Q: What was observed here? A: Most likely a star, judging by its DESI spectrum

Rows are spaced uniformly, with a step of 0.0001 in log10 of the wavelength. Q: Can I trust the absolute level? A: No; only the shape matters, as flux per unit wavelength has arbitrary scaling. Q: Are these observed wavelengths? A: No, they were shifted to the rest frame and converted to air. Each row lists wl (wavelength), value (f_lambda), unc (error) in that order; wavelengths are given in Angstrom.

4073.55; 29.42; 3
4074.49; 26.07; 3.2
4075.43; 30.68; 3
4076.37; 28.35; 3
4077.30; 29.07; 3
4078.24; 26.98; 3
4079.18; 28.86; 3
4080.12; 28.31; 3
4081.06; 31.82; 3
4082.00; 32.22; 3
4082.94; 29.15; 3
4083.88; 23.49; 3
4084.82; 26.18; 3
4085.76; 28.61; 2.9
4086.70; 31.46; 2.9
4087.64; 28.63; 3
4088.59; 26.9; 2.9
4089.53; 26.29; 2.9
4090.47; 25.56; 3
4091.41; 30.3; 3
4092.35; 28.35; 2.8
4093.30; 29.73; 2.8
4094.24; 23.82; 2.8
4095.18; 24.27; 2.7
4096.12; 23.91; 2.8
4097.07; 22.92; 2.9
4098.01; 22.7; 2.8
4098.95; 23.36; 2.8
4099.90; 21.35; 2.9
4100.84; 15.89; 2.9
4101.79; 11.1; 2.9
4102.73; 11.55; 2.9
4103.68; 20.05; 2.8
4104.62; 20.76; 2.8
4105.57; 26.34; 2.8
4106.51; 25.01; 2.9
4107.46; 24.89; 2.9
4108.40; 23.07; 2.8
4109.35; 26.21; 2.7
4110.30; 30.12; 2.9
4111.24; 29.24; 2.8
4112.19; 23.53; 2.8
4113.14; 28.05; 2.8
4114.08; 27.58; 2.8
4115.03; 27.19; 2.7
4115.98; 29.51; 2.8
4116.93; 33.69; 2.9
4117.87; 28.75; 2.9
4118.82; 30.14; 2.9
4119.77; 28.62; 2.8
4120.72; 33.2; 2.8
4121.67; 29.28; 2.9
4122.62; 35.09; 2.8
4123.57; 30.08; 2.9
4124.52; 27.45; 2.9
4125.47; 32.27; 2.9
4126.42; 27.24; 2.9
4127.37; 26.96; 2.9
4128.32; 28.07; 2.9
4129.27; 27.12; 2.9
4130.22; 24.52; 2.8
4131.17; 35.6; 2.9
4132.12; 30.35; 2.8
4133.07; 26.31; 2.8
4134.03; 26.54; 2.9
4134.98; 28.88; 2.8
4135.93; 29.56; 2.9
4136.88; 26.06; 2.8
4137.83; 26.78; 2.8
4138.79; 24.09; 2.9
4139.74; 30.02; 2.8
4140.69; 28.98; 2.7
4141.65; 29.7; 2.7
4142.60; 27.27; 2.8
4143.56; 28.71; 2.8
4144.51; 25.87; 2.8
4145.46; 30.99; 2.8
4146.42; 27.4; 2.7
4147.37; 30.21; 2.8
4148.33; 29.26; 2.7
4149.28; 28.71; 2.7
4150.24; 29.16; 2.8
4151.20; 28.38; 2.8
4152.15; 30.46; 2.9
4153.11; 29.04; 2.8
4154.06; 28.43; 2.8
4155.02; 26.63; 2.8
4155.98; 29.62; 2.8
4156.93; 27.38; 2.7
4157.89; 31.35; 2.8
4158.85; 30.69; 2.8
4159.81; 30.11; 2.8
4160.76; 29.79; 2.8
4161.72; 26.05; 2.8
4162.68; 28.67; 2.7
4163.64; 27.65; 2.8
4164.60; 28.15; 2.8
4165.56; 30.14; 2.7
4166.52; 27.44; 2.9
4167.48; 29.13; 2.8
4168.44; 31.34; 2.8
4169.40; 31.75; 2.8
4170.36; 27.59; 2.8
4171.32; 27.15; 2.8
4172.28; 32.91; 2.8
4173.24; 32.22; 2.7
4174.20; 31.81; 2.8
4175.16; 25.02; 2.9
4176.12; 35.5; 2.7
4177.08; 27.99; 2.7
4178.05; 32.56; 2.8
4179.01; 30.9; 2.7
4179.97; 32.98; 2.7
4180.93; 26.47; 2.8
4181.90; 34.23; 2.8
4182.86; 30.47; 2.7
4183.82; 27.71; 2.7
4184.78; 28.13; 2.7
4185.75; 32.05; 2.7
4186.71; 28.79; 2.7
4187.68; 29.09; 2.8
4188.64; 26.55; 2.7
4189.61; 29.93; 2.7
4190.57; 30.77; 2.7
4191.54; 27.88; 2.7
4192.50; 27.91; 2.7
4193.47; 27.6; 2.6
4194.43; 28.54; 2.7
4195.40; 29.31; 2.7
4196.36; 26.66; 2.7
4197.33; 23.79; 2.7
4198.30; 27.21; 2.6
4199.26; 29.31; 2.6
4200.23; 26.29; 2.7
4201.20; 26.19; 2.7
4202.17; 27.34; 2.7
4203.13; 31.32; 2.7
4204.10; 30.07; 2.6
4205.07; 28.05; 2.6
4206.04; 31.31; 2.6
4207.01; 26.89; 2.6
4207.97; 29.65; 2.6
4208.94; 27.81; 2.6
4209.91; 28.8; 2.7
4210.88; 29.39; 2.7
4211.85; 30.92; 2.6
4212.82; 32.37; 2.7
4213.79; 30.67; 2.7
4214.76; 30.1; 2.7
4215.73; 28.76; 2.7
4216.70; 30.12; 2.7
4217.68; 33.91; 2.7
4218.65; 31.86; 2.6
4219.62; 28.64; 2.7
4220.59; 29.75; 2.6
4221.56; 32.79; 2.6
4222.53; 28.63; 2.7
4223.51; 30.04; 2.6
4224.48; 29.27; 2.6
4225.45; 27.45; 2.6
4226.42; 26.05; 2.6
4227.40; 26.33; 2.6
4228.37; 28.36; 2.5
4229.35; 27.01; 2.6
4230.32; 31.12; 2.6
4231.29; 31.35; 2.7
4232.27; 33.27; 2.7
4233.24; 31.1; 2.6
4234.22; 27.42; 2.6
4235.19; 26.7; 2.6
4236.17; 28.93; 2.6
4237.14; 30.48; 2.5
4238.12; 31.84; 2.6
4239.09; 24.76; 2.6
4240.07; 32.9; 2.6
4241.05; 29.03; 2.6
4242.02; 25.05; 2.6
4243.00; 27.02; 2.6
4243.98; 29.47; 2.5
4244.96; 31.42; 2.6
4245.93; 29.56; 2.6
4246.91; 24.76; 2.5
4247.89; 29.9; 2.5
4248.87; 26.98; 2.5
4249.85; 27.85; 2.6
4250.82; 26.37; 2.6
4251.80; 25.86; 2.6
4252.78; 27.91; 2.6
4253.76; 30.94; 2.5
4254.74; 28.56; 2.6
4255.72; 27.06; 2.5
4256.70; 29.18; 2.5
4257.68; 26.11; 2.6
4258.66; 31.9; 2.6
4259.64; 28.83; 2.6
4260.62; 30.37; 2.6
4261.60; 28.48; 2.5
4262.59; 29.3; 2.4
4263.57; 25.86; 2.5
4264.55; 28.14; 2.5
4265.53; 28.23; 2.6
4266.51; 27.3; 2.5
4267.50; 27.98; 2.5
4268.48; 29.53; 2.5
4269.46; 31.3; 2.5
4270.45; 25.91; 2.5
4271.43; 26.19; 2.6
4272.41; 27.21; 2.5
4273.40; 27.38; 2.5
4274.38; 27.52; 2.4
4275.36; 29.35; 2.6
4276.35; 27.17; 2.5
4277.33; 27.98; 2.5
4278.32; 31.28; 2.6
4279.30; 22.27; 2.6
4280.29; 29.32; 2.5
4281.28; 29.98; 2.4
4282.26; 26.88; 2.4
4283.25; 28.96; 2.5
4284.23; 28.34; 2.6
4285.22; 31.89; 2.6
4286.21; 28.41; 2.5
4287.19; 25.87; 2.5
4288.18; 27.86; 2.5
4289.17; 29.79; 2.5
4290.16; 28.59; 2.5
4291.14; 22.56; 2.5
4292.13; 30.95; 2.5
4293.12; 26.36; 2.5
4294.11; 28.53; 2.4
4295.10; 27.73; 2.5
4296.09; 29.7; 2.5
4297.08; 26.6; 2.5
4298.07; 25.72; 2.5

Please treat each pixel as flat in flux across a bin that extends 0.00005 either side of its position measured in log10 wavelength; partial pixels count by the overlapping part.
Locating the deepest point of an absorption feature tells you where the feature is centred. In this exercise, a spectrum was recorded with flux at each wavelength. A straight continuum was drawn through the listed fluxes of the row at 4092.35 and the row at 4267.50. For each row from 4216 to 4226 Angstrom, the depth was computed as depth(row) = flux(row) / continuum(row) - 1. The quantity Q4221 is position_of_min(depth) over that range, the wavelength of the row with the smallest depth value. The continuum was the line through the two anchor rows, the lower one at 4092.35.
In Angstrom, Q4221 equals 4225.45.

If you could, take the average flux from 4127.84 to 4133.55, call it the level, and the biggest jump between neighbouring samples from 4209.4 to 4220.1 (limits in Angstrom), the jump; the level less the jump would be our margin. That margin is 24.9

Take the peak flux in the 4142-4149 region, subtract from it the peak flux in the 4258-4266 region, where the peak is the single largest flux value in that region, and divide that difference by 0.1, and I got -9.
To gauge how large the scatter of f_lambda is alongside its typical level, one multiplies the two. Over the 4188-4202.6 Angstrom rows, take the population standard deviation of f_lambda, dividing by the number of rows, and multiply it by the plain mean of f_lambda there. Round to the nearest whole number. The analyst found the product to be 47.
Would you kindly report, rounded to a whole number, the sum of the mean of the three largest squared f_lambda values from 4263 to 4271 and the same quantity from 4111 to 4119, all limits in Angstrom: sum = 1854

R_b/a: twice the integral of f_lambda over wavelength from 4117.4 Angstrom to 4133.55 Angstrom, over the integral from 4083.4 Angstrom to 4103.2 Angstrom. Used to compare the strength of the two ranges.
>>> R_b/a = 2.0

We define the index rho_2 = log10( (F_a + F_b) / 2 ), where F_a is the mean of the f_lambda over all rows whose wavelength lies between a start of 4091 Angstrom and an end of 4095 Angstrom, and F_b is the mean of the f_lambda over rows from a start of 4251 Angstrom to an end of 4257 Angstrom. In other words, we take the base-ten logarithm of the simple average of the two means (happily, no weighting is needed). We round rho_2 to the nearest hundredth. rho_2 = 1.45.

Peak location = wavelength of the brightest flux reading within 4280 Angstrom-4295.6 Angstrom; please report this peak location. 4285.22 Angstrom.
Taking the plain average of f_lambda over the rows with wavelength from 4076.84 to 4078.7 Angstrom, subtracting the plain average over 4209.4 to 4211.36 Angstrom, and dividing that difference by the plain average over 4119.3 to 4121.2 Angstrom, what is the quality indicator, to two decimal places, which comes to -0.03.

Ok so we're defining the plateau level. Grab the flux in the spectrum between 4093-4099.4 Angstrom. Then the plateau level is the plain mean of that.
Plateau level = 24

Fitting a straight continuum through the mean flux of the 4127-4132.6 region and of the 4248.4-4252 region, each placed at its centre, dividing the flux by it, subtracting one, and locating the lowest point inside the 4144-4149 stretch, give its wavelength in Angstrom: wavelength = 4144.51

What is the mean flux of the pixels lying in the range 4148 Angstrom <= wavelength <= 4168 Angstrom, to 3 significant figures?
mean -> 28.9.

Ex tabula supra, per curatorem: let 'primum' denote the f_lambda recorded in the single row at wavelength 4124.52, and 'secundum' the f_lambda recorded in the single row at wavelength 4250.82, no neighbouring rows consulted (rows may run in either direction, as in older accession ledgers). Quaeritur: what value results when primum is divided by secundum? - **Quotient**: 1.04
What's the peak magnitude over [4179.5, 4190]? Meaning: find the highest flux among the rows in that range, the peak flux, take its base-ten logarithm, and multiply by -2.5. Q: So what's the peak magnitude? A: -3.84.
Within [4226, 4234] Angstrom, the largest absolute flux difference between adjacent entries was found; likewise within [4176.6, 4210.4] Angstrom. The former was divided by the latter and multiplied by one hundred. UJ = 53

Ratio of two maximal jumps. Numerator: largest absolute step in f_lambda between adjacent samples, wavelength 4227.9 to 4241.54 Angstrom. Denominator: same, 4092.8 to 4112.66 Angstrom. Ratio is 1.0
